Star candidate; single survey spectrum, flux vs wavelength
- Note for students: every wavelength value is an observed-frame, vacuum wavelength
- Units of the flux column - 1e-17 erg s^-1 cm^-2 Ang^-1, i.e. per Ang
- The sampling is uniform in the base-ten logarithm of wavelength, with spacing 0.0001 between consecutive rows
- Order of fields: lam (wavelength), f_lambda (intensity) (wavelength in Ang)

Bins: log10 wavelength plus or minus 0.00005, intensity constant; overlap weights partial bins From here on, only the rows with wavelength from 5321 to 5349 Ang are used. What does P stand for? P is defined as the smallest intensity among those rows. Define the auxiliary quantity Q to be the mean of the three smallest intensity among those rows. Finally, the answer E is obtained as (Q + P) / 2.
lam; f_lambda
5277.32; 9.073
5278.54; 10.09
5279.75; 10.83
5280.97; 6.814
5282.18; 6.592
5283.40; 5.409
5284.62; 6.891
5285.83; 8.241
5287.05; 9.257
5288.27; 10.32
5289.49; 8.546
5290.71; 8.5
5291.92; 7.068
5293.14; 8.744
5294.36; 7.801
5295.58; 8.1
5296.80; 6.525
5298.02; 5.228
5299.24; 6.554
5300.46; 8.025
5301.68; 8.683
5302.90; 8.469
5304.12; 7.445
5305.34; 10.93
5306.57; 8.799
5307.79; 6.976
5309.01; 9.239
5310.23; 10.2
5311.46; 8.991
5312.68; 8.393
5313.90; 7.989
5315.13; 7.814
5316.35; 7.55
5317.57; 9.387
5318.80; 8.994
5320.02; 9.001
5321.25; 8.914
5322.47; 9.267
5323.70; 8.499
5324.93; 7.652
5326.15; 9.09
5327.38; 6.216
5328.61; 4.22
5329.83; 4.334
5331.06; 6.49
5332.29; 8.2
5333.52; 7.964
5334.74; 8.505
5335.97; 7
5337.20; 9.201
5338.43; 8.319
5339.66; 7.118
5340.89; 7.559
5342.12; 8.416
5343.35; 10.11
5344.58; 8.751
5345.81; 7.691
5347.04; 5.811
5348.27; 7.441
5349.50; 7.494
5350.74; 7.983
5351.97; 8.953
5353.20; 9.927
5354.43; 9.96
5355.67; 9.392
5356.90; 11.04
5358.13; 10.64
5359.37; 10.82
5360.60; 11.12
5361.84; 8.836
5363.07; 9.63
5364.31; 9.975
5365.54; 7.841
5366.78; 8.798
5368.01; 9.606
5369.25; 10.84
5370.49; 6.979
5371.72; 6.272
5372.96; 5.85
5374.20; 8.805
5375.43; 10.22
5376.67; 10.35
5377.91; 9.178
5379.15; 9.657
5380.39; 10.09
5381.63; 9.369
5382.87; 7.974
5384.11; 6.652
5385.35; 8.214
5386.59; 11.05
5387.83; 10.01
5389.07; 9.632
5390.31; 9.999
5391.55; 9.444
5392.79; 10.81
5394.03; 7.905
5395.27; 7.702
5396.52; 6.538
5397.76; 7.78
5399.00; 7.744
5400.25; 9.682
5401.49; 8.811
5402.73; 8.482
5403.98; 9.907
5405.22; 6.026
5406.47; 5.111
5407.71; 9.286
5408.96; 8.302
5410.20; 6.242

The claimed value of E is 4.5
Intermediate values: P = 4.22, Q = 4.79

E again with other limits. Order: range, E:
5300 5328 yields 6.5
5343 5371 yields 6.3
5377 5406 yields 6.2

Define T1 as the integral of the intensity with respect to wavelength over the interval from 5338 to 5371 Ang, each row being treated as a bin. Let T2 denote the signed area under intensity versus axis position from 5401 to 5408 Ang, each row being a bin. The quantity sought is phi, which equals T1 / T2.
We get 5.4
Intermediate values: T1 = 295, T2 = 55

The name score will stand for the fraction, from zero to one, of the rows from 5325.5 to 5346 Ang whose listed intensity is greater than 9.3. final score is 0.06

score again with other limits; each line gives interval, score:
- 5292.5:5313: 0.12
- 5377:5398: 0.53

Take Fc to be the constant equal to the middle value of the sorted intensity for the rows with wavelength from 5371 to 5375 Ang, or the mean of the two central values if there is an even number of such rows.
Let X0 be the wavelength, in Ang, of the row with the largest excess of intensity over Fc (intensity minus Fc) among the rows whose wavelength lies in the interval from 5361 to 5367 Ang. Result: 5364.31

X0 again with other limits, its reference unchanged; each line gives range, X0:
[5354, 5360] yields 5356.90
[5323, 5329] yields 5326.15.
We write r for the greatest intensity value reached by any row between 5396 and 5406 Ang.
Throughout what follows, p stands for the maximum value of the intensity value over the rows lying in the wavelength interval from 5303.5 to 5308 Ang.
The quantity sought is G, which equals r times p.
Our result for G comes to 108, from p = 10.93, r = 9.907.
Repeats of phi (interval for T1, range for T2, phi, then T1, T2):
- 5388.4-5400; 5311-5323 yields 1.0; 100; 104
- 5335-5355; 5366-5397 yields 0.6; 165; 275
